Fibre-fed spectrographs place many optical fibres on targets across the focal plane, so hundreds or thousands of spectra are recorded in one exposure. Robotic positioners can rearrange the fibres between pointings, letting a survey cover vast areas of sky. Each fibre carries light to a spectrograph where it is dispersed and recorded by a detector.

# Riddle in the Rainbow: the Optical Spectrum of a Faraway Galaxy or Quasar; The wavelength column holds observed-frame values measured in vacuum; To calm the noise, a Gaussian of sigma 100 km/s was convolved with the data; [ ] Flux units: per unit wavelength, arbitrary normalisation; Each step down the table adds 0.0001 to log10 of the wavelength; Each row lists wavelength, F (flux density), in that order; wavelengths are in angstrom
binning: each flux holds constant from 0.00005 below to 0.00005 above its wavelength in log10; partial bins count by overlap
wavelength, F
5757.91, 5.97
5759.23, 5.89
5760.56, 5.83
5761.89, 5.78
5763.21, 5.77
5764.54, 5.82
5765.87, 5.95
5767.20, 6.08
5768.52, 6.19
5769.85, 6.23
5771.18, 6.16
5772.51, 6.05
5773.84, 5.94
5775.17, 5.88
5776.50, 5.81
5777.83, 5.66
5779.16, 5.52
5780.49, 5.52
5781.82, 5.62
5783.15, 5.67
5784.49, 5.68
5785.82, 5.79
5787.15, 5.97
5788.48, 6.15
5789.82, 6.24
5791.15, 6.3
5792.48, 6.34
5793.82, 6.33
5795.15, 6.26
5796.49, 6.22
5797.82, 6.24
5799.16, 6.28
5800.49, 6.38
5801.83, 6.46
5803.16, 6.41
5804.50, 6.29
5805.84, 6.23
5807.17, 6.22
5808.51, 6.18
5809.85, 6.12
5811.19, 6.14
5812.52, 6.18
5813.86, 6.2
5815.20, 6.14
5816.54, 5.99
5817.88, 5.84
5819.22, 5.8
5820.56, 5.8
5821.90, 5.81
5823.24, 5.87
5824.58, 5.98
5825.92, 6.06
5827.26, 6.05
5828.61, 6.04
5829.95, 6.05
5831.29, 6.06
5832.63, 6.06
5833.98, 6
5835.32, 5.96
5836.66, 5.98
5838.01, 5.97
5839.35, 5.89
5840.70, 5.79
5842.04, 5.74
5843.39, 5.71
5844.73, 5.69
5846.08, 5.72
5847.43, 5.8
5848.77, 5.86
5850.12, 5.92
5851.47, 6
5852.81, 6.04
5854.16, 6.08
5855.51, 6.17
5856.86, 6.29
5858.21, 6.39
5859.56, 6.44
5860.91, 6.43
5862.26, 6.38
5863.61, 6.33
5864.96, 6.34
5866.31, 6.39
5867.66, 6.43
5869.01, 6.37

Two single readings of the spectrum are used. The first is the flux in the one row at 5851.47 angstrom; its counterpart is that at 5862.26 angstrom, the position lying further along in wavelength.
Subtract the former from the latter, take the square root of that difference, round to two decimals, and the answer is 0.62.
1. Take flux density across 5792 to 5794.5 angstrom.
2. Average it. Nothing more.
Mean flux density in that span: 6.33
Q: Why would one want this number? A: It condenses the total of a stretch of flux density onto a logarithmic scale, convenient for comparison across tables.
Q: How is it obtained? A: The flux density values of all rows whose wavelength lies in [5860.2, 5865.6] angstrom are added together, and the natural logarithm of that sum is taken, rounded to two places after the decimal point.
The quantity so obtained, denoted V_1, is 3.24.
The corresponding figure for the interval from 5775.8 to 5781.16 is 3.11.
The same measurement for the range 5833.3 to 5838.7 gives 3.17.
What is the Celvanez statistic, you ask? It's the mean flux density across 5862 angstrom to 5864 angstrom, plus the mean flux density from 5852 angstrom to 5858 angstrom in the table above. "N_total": 12.5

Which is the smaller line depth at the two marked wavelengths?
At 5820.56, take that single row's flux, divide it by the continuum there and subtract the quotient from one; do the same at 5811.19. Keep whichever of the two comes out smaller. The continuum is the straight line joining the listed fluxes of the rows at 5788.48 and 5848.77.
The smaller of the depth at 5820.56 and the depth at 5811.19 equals -0.016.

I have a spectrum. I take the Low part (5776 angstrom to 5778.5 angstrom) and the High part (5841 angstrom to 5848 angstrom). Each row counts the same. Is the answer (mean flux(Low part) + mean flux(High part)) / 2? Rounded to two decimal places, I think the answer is 5.73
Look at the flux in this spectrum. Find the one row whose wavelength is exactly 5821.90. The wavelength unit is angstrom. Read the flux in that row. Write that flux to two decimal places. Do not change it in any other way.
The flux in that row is 5.81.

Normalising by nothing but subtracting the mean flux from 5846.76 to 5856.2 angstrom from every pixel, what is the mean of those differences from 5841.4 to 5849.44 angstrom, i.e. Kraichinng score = -0.23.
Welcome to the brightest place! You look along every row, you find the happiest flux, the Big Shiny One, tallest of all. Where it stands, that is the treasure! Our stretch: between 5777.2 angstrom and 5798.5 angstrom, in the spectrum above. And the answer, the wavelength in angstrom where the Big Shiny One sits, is 5792.48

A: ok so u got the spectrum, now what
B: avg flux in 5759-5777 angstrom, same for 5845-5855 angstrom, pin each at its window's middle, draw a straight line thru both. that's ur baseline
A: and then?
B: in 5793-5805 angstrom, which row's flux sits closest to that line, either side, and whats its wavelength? 5796.49 angstrom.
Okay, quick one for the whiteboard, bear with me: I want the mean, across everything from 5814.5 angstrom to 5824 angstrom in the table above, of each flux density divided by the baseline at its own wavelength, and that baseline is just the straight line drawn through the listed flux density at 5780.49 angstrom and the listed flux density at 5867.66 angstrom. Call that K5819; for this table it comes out 0.995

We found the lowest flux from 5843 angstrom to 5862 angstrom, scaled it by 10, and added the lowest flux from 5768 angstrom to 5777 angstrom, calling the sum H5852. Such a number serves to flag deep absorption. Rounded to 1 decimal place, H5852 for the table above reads 62.7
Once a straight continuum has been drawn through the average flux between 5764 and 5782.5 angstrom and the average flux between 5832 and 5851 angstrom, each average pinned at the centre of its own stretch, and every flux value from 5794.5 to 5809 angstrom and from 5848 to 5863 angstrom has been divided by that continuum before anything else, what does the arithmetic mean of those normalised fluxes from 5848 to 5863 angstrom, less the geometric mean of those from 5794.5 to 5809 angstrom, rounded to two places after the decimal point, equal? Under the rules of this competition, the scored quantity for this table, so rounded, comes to -0.01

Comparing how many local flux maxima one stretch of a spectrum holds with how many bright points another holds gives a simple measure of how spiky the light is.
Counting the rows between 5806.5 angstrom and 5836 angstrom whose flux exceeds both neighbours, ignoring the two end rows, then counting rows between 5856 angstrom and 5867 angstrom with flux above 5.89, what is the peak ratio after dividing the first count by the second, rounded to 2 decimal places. 0.25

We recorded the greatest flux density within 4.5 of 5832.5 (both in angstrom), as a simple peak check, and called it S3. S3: 6.06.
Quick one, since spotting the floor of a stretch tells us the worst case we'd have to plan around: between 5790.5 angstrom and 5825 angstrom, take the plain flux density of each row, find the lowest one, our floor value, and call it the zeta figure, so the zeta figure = 5.8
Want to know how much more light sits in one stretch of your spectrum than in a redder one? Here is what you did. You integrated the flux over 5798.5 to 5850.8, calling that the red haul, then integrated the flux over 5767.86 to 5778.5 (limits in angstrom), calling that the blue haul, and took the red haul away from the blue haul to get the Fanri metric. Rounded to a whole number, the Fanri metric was -251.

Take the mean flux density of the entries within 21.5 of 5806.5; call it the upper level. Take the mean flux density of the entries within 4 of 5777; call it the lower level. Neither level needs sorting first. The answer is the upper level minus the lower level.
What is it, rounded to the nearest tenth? 0.4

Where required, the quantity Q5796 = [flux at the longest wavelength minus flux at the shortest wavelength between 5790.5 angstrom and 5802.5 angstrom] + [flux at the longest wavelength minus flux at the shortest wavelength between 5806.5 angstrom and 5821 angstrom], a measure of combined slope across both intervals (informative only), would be -0.3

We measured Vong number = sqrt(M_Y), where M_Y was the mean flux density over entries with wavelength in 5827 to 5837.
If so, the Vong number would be 2.45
